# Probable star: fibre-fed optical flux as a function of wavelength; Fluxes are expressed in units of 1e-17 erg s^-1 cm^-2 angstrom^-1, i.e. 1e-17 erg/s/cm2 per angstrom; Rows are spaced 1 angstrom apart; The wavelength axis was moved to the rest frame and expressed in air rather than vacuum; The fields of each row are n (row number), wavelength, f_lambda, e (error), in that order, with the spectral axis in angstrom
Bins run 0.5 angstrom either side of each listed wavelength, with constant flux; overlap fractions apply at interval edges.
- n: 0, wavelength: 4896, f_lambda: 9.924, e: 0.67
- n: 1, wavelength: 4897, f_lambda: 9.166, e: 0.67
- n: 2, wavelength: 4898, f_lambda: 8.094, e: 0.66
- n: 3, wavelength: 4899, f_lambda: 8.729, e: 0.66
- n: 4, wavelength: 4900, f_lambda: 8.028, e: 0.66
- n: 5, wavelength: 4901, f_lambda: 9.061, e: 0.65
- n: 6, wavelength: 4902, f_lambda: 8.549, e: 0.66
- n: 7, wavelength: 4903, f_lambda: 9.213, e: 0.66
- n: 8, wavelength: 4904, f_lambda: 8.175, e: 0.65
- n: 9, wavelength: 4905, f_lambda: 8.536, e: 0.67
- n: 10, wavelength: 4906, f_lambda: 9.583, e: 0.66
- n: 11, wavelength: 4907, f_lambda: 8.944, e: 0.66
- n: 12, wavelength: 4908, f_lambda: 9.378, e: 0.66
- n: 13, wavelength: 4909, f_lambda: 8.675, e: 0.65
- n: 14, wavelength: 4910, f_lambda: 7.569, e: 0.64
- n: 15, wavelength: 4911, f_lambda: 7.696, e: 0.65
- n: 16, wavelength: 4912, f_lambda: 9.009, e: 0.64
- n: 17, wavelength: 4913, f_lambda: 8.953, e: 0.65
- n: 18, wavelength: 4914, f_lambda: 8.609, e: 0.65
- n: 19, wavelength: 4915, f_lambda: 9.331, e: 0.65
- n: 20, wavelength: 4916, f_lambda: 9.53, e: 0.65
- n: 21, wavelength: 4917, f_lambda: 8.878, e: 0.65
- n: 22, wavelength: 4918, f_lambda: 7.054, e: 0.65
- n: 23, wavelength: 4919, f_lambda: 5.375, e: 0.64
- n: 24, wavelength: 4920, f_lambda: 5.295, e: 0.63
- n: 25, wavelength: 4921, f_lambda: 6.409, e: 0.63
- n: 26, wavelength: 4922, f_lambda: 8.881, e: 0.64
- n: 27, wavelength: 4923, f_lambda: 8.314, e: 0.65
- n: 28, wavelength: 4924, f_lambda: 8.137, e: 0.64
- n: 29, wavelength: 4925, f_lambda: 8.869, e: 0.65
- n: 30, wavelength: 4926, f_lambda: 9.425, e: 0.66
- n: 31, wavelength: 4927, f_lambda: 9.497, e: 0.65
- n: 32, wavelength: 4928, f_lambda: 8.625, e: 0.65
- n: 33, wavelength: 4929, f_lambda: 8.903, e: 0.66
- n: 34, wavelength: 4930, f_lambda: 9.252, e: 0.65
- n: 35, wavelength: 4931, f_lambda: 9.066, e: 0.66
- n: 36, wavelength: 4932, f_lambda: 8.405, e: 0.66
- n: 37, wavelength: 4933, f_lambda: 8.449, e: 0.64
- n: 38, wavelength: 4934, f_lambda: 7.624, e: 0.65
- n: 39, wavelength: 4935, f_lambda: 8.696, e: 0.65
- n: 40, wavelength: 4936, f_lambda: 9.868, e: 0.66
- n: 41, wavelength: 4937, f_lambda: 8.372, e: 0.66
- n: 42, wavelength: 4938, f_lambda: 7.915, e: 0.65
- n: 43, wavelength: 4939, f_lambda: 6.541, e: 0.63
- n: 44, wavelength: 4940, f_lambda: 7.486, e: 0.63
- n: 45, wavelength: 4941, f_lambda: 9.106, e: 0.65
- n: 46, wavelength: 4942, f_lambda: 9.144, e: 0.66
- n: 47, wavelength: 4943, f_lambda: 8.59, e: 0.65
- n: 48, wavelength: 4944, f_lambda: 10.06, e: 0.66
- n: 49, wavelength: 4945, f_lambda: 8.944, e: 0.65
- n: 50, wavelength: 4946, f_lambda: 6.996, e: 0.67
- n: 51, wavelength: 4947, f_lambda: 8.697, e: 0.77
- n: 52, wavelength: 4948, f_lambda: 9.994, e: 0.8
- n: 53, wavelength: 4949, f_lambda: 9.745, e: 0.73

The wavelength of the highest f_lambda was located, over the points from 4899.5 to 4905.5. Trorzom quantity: 4903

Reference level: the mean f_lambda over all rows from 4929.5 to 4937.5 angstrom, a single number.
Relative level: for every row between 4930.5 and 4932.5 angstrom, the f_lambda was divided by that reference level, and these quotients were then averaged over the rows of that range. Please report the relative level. 1.00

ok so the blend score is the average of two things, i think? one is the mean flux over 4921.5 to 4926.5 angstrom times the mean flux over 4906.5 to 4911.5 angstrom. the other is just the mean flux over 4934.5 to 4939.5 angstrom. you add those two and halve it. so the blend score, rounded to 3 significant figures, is 41.0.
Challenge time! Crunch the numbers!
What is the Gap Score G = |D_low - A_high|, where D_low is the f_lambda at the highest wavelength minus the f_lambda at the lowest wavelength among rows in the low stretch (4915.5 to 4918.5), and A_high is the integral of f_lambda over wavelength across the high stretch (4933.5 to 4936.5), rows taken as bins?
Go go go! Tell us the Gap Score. 28.7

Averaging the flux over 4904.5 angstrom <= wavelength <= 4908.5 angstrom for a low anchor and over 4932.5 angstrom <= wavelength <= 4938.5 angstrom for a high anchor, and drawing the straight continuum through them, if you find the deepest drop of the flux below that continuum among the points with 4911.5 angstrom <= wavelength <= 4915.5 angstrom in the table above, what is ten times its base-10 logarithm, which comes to -5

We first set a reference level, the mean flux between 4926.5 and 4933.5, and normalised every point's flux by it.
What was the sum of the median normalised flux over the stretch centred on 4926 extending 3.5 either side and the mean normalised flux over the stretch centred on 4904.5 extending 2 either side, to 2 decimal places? 2.00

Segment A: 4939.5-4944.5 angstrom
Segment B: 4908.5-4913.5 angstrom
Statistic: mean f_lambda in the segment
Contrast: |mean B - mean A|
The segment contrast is 0.5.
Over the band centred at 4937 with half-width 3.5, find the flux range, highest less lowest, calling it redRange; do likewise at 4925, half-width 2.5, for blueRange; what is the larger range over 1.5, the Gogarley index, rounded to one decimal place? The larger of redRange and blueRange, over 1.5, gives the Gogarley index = 2.2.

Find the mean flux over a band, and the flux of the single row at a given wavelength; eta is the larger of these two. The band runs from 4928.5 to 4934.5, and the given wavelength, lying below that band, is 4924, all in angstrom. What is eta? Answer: 8.62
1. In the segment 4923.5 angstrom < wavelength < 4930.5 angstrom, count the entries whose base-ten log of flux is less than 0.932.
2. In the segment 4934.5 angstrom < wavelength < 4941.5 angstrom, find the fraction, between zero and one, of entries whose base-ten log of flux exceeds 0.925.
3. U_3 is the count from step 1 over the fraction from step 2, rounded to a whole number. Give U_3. 2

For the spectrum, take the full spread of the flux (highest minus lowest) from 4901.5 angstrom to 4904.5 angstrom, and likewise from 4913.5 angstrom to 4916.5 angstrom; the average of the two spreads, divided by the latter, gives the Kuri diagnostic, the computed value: 1.06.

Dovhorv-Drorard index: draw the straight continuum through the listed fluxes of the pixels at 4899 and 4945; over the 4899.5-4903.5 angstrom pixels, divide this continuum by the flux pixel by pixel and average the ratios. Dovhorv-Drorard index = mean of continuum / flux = 1.01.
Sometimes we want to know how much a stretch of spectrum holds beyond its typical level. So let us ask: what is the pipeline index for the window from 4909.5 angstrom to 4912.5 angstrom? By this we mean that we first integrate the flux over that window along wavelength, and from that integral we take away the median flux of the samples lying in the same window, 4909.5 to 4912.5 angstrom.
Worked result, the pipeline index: 16.6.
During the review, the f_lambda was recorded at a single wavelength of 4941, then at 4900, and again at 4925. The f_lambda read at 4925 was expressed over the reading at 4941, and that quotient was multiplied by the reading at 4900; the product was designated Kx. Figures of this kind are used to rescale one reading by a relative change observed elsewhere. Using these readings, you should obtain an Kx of 7.8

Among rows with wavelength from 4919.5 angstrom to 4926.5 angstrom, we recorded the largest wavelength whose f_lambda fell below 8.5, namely 4924 angstrom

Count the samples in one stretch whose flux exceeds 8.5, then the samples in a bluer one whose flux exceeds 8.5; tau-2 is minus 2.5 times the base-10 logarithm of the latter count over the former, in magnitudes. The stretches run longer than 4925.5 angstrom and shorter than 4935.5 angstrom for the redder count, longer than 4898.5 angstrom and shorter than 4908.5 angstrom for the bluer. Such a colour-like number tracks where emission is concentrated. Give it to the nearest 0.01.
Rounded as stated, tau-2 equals -0.14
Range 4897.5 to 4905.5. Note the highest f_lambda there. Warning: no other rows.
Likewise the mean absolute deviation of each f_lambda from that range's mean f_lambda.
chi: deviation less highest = -8.87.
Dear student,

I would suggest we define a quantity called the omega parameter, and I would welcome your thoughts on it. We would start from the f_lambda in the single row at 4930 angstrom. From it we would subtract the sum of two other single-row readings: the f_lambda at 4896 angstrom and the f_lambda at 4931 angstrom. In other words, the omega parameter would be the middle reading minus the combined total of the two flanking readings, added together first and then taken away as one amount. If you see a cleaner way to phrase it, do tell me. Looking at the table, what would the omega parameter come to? -9.7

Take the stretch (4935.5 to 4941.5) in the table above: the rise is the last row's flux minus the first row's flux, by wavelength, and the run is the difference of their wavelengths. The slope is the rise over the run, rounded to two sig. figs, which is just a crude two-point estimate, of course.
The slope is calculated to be -0.15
